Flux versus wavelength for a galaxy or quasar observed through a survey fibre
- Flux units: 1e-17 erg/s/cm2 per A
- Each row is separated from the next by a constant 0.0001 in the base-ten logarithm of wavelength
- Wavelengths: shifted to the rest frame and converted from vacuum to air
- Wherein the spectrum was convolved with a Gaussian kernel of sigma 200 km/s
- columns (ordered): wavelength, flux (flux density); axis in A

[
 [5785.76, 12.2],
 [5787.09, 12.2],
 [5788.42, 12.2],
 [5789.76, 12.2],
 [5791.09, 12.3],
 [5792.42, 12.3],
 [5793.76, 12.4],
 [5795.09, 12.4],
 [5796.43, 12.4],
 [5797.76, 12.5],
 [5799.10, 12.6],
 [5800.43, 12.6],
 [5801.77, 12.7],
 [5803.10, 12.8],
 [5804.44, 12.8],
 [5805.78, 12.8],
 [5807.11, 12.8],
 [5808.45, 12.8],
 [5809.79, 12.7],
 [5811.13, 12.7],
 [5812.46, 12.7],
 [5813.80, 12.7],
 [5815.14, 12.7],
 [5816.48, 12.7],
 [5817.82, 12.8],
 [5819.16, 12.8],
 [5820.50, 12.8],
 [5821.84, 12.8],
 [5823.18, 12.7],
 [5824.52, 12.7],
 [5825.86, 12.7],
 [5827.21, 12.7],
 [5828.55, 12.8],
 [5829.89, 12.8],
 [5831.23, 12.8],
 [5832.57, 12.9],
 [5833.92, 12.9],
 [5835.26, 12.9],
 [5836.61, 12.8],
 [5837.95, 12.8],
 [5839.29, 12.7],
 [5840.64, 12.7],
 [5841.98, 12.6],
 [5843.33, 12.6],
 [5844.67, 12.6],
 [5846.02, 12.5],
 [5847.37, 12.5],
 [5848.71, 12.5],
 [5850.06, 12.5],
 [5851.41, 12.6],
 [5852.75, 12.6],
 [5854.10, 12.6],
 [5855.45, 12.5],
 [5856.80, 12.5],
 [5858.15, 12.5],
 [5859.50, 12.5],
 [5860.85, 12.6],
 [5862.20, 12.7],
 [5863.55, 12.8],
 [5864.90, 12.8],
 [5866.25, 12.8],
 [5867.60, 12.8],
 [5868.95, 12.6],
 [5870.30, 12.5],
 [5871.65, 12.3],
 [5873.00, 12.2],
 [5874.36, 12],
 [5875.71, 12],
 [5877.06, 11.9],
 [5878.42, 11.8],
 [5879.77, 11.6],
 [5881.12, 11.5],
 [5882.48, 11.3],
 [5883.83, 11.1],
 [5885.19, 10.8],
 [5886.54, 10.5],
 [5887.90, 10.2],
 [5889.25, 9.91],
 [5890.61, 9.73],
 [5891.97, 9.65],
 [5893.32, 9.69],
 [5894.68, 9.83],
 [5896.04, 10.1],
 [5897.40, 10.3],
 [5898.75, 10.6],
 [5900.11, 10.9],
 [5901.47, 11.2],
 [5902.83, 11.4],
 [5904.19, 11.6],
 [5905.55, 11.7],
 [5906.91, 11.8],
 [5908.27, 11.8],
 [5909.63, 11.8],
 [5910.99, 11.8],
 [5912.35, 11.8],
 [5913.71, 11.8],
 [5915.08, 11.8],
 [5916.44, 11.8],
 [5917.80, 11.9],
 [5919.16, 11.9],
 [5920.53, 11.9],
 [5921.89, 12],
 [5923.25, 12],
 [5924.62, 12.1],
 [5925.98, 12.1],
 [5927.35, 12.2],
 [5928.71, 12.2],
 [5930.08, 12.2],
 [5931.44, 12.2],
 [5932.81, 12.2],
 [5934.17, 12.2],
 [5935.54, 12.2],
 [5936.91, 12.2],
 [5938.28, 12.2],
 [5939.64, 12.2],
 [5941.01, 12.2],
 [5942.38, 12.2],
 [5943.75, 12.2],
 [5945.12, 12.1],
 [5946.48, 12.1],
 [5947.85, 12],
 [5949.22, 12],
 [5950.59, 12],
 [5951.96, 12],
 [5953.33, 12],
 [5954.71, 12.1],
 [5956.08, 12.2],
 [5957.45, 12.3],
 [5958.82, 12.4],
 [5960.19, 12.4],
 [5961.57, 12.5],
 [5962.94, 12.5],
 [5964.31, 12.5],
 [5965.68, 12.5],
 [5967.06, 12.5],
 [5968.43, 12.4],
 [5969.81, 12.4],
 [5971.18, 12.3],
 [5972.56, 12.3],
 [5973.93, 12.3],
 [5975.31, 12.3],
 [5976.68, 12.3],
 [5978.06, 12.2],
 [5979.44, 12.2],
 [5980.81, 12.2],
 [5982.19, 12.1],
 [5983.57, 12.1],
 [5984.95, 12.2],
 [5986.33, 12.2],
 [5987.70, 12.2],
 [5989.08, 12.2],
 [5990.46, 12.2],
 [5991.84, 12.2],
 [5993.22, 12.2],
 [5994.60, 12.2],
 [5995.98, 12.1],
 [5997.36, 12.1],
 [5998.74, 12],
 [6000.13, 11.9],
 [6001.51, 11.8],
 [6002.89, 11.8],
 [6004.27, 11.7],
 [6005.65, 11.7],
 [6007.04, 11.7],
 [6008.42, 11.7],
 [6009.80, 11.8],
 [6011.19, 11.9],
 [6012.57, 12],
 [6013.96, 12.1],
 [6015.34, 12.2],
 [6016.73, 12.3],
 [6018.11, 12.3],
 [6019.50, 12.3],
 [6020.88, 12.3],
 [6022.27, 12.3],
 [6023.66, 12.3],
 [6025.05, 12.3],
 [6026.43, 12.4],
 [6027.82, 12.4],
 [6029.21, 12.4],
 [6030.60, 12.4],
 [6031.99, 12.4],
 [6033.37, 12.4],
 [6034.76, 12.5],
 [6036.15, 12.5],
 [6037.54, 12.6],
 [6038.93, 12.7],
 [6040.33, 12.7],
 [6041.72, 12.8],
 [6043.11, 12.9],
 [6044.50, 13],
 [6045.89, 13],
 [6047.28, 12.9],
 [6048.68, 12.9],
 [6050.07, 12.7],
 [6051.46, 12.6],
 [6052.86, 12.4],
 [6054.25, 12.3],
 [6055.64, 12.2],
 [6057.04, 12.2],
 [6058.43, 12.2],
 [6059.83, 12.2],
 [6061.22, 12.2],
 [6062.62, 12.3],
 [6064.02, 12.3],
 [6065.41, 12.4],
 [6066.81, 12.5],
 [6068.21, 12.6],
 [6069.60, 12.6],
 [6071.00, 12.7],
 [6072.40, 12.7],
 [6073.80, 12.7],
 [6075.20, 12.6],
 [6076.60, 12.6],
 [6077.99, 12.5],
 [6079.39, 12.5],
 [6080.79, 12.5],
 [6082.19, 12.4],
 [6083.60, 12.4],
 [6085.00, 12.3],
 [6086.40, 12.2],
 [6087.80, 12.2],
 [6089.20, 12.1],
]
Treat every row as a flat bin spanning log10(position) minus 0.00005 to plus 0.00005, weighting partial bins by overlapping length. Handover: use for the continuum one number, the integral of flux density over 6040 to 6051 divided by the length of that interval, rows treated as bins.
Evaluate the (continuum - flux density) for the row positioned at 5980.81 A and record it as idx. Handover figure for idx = 0.67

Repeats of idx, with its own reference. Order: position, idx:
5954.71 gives 0.77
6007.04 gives 1.17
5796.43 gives 0.47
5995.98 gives 0.77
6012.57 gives 0.87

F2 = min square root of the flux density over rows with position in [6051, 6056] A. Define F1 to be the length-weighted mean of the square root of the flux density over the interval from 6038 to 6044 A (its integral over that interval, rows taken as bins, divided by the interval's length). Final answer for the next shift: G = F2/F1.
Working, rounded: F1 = 3.57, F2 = 3.49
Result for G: 0.98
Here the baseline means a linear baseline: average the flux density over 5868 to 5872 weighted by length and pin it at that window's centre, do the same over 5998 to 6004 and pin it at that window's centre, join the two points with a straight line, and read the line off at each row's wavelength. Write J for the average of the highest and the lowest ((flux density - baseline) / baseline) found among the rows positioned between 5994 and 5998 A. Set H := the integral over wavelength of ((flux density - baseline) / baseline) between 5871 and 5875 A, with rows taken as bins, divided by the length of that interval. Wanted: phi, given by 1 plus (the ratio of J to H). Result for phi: 0.2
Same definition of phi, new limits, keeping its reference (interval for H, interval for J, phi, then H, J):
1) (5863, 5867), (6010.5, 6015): 1.8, 0.021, 0.017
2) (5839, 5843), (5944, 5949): 18.4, 0.000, -0.007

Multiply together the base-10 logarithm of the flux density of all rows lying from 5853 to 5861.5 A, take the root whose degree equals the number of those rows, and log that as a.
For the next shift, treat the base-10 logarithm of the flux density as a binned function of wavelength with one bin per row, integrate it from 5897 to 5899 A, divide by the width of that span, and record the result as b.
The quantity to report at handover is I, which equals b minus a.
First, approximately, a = 1.10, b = 1.02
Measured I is -0.075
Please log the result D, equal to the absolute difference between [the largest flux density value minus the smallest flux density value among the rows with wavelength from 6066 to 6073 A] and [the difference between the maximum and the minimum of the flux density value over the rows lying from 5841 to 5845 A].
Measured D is 0.20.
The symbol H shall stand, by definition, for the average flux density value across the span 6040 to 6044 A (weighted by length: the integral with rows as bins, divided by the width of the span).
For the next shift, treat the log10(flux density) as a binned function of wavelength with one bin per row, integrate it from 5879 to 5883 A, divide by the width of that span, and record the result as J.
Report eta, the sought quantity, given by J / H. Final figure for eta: 0.0826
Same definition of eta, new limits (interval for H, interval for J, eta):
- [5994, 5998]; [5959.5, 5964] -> 0.0903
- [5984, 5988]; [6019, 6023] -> 0.0893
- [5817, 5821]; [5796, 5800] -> 0.0859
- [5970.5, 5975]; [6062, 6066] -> 0.0888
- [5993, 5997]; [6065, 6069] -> 0.0903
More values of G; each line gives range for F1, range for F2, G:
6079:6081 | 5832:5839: 1.01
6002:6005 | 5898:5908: 0.95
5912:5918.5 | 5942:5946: 1.01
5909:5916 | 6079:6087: 1.02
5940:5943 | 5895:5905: 0.91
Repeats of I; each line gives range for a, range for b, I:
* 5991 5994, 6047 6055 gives 0.015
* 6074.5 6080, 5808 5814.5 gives 0.006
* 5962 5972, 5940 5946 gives -0.009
